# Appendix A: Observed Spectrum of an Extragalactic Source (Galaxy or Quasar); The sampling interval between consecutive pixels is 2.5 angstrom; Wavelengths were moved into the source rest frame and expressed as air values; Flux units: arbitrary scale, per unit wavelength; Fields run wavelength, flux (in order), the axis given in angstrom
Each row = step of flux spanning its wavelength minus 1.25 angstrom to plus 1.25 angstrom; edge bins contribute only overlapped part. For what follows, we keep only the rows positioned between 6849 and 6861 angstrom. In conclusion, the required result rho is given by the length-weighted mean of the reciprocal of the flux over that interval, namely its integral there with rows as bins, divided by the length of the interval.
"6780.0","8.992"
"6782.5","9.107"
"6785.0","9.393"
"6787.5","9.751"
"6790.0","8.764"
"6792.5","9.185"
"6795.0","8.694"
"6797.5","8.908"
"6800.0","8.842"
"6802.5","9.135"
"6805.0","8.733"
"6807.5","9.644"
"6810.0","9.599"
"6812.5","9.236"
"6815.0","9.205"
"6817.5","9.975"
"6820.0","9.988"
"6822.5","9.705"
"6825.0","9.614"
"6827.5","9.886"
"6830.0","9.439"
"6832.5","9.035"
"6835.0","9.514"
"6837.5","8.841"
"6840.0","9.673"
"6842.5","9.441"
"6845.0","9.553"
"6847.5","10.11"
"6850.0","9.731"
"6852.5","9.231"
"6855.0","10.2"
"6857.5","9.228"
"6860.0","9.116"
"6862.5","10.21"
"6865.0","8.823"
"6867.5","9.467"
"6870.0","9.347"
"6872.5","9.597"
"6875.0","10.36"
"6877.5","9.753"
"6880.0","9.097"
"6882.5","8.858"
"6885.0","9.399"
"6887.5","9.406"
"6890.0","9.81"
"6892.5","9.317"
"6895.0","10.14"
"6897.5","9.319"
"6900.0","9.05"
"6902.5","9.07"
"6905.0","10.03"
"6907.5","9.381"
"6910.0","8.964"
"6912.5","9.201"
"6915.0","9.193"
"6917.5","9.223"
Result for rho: 0.105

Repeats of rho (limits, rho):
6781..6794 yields 0.109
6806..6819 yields 0.105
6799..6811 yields 0.109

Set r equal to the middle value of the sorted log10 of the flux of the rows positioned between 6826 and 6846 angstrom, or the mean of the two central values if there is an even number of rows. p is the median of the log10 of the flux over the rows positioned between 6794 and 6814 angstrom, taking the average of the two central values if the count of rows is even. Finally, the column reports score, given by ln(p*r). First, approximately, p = 0.955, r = 0.977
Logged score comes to -0.07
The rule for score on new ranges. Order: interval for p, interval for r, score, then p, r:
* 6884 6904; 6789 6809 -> -0.08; 0.971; 0.948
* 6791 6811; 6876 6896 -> -0.07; 0.955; 0.973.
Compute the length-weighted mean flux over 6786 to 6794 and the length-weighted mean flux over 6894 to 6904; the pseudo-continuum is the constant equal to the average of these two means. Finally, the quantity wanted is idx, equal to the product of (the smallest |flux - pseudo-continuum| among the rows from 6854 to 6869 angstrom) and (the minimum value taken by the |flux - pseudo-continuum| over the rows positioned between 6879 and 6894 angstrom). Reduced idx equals 0.0008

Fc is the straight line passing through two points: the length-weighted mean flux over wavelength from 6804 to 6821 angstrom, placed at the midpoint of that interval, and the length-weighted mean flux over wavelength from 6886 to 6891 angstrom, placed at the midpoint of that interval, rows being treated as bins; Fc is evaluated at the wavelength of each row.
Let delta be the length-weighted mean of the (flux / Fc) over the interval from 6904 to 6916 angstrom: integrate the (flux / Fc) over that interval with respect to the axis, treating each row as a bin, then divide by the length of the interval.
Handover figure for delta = 0.97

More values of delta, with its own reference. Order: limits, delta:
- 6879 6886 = 0.95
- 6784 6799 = 0.96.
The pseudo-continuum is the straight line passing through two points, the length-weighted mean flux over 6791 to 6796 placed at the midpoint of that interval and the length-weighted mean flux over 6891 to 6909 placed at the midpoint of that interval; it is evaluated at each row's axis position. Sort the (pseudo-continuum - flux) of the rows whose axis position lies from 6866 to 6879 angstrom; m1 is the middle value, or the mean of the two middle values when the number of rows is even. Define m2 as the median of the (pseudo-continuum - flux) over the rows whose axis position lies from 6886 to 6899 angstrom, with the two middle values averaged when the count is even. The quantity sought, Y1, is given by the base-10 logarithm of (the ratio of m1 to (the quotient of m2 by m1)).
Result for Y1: 1.5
